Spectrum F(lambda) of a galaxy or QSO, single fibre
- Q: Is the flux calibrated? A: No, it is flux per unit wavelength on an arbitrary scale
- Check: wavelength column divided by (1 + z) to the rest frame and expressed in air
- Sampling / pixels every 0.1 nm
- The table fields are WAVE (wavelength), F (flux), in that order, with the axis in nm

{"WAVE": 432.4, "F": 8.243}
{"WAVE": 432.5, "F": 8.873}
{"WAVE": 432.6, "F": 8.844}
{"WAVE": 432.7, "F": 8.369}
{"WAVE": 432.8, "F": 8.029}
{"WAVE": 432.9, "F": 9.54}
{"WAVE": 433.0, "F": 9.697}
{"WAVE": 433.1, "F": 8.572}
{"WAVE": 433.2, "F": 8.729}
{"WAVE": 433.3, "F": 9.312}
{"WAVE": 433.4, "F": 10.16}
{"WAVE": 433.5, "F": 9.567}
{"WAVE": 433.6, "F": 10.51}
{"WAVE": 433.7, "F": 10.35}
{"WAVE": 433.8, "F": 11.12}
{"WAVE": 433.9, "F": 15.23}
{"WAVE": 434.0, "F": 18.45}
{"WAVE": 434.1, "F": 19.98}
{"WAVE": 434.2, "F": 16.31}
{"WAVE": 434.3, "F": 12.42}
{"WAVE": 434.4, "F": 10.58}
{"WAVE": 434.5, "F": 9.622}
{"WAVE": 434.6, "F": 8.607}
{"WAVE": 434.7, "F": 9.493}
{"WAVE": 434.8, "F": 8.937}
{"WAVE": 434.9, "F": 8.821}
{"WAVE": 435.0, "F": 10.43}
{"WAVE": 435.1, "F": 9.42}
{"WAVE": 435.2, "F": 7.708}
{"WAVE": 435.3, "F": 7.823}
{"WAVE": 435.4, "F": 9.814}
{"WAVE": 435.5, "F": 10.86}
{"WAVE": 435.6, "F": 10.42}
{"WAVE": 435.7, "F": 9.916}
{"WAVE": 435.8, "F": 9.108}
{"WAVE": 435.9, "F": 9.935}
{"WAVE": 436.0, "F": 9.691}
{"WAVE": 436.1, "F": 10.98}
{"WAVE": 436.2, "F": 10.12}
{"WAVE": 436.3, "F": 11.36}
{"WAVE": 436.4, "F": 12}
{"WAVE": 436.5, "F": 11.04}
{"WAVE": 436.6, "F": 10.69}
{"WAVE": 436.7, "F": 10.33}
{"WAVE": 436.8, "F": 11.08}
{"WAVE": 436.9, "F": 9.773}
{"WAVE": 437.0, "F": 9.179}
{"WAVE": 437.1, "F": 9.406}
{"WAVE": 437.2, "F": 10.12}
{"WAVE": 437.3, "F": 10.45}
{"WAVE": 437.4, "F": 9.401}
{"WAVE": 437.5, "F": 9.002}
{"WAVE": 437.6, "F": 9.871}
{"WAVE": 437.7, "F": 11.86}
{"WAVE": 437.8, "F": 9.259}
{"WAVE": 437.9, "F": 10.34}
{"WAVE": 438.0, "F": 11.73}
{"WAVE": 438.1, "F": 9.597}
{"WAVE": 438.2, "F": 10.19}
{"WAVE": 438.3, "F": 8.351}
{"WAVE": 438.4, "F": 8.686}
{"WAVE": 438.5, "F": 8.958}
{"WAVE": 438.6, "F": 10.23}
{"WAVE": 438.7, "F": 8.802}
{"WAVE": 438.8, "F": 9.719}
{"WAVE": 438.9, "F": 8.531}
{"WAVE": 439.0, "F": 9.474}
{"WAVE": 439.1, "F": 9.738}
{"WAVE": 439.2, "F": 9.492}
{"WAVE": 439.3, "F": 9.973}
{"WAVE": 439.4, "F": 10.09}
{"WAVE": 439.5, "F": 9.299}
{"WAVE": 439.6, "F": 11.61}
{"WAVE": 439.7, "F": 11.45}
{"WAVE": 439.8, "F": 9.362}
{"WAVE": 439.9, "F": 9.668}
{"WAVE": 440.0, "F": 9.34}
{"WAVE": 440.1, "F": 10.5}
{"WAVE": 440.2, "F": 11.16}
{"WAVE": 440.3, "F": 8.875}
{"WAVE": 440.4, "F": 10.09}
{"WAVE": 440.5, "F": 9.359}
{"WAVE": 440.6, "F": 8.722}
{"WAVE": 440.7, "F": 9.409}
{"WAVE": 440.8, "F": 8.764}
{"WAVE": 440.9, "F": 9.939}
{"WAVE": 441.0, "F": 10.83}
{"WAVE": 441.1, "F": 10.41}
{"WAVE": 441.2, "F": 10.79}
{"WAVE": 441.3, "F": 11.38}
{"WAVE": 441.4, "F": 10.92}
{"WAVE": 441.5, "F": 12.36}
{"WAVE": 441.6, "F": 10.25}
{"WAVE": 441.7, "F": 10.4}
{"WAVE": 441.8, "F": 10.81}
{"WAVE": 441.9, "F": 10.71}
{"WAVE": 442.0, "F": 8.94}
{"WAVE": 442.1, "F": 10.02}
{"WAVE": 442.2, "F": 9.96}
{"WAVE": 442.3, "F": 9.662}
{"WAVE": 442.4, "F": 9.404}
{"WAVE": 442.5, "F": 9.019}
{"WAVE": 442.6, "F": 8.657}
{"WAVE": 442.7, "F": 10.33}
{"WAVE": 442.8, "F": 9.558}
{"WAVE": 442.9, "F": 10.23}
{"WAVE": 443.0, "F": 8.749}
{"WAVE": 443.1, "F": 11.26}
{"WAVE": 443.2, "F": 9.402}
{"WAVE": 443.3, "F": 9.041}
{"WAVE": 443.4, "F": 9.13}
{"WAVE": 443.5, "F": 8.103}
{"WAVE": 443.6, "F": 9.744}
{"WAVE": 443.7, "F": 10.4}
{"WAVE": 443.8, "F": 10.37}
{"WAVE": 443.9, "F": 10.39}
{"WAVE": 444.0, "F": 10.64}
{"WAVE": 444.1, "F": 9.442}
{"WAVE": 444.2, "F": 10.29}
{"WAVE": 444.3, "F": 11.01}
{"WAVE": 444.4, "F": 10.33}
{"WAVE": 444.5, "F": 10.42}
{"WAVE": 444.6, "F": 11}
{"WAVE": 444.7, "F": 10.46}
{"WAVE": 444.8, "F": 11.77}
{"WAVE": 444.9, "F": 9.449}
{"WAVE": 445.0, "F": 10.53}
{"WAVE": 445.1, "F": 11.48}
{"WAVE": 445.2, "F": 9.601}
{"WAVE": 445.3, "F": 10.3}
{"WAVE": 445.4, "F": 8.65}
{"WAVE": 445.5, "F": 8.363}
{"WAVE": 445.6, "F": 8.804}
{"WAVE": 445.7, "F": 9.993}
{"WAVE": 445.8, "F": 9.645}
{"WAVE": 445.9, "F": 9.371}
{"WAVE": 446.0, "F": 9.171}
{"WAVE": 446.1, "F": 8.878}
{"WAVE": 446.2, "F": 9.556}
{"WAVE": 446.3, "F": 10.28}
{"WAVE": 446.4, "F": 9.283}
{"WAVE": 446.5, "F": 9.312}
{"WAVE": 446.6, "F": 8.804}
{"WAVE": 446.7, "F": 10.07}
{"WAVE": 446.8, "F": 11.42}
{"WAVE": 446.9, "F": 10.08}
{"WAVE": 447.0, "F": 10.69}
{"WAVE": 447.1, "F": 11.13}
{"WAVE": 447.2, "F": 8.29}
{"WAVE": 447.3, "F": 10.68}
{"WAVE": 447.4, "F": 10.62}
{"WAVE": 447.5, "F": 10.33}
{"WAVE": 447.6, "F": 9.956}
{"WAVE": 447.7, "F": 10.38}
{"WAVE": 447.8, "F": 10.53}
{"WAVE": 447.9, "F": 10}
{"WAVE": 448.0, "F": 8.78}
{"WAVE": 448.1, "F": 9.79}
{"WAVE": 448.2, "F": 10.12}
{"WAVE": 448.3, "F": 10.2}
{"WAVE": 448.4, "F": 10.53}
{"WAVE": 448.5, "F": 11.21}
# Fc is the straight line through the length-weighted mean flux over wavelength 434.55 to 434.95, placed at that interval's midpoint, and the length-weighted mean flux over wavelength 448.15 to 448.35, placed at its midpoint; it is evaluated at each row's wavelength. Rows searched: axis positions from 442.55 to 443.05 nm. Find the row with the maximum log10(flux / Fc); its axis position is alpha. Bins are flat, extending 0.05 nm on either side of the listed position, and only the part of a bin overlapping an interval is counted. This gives 442.7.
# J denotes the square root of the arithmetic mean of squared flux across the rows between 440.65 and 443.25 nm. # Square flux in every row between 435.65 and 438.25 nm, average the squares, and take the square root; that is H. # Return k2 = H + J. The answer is 20.4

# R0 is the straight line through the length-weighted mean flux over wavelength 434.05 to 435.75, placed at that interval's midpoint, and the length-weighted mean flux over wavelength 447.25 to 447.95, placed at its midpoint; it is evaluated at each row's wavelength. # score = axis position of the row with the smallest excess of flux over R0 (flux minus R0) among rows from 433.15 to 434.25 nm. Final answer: 433.2 nm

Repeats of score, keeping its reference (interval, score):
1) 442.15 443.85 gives 443.5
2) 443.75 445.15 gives 444.1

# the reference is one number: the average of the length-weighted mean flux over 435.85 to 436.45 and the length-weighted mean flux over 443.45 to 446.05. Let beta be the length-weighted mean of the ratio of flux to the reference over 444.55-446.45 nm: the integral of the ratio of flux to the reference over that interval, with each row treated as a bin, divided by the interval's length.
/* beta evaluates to 0.95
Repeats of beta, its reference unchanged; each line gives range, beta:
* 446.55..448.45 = 0.98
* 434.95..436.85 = 0.98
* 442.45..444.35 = 0.95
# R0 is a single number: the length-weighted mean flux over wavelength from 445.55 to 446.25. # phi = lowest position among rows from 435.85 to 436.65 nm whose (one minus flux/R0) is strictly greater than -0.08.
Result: 435.9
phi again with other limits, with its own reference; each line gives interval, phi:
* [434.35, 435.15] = 434.5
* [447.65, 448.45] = 447.9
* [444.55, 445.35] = 444.9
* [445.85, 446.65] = 445.9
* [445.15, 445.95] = 445.2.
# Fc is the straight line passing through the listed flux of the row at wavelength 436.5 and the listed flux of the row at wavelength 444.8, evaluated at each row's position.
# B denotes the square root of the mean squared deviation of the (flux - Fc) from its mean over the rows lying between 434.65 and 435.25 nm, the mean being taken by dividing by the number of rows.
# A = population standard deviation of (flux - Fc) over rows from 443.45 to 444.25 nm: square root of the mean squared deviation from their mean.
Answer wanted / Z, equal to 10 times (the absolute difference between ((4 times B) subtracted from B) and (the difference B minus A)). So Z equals 25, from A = 0.8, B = 0.83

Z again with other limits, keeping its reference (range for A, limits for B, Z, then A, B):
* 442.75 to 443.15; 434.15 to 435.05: 84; 0.9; 2.33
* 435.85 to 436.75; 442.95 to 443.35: 32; 0.7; 0.98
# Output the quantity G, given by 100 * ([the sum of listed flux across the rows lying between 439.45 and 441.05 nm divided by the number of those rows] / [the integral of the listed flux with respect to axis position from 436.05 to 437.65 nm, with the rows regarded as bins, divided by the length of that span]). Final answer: 96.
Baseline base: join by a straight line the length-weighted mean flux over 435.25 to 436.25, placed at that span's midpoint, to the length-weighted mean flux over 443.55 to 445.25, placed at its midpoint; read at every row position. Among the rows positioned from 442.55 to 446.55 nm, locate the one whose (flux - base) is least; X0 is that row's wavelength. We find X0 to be 443.5 nm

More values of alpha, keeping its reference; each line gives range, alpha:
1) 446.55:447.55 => 446.8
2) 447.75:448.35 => 447.8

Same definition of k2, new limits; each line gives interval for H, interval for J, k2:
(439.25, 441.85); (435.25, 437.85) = 20.4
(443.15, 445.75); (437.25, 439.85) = 19.9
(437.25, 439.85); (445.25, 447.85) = 19.7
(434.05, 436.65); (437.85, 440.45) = 20.8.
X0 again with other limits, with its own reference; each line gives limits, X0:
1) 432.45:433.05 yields 432.8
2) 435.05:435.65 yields 435.2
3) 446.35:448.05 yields 447.2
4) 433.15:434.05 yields 433.2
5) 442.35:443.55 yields 443.5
